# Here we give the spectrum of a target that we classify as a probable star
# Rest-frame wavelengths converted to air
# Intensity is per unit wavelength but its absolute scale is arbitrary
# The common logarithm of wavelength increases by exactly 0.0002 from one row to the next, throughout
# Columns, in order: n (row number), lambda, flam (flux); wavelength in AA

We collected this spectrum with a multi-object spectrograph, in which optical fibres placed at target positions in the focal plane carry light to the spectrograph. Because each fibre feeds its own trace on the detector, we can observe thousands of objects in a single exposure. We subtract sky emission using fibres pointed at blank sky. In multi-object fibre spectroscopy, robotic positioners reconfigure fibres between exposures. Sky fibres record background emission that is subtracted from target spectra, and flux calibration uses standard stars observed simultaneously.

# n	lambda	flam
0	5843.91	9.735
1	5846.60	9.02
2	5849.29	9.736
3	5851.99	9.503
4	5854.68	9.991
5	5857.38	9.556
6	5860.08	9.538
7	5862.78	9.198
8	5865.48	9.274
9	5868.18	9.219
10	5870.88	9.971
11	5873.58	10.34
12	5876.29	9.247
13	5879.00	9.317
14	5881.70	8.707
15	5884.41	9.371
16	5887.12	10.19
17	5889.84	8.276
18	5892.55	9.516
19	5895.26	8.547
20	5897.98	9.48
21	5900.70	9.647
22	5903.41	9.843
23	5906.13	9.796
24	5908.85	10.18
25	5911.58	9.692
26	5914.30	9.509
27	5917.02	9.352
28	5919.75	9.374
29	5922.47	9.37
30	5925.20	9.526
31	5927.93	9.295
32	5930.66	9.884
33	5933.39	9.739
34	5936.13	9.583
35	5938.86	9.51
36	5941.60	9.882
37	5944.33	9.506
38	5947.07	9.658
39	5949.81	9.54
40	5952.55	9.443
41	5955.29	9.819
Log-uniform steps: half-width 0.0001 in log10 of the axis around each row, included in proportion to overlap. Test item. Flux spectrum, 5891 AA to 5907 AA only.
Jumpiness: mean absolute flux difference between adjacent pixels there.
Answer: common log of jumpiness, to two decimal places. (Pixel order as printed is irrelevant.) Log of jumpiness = -0.33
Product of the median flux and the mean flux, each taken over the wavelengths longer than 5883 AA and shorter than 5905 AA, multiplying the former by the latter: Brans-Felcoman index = 89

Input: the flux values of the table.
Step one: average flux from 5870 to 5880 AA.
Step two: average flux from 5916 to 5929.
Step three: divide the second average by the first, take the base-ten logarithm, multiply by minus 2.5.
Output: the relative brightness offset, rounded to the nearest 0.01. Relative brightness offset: 0.04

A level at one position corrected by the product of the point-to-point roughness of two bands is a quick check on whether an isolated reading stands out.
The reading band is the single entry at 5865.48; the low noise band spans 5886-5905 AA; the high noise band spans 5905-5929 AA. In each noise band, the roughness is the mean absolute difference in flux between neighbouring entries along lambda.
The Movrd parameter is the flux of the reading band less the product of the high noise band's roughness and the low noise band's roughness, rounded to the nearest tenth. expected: 9.1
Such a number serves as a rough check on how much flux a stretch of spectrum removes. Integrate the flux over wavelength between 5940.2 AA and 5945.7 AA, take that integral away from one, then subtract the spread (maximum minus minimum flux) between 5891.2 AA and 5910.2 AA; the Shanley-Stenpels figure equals -54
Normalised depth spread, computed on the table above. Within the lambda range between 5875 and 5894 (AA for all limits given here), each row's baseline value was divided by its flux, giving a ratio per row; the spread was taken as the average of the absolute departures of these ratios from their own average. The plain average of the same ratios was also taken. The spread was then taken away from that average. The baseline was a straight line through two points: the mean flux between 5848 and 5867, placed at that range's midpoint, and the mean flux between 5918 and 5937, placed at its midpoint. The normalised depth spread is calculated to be 0.988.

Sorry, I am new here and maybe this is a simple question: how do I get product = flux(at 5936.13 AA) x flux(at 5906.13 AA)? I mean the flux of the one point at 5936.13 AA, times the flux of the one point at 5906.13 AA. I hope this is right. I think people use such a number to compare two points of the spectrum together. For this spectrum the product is 93.9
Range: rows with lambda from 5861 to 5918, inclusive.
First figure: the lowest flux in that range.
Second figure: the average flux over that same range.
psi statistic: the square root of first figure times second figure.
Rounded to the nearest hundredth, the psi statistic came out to 8.85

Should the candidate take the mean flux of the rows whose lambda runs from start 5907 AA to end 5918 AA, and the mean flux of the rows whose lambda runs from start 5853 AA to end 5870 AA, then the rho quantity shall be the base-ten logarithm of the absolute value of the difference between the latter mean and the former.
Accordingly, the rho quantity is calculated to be -0.66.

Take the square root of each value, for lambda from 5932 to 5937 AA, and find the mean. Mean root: 3.11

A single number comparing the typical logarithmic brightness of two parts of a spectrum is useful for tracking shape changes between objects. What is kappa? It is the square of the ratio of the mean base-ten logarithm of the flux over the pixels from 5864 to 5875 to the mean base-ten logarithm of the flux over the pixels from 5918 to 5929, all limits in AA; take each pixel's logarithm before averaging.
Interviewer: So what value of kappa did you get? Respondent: 1.028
